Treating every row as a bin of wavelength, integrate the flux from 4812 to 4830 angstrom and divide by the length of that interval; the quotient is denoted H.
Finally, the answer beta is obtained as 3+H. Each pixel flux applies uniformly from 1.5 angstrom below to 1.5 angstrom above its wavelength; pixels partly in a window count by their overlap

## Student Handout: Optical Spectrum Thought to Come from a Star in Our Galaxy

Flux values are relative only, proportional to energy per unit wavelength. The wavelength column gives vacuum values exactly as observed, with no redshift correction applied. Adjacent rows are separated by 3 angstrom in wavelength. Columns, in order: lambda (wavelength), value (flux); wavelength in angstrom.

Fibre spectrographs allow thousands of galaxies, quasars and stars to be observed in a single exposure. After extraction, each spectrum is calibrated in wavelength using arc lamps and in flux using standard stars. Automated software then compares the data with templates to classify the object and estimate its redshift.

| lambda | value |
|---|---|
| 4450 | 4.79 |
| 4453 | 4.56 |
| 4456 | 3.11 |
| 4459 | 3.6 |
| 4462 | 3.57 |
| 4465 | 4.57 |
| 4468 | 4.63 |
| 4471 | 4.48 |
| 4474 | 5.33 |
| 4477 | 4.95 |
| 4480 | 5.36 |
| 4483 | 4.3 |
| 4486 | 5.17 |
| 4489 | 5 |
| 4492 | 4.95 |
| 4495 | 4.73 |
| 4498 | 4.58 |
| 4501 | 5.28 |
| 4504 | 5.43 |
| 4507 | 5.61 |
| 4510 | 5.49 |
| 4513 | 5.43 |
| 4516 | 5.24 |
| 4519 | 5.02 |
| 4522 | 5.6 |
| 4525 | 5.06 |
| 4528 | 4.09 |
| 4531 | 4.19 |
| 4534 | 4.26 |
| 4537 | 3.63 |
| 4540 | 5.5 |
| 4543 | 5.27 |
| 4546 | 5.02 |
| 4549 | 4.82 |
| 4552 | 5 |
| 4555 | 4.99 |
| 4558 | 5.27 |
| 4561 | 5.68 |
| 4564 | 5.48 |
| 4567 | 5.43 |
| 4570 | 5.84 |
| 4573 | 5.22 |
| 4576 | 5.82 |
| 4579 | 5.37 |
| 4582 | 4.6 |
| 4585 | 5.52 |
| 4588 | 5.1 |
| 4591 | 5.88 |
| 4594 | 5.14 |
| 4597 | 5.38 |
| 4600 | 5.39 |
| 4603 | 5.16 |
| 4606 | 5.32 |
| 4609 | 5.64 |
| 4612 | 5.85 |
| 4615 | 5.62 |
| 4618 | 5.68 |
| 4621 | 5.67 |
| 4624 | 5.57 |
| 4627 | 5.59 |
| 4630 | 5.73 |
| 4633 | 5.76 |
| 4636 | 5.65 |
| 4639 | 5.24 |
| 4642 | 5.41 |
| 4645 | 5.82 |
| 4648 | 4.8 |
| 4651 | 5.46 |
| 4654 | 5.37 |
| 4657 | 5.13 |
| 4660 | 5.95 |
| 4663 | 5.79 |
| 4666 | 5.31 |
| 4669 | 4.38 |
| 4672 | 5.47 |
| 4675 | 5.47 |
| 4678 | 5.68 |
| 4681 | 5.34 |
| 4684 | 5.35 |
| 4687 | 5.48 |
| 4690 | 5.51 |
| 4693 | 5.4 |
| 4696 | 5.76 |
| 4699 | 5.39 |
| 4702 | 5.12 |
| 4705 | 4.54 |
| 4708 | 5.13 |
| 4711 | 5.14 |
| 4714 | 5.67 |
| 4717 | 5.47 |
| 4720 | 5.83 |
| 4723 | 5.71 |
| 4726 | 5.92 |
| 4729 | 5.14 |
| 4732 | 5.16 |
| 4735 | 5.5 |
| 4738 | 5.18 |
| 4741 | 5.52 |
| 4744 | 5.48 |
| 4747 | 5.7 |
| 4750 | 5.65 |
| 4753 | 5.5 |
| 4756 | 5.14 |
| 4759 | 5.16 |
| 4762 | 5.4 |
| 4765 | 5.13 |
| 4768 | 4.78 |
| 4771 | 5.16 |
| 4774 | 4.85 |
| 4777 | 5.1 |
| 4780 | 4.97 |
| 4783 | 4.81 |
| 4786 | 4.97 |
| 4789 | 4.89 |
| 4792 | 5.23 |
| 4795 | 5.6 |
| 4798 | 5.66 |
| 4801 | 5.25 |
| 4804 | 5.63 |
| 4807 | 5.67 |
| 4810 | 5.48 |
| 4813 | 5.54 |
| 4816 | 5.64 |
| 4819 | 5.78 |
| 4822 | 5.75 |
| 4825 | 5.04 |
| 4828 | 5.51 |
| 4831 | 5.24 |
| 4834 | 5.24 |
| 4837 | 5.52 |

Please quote 8.5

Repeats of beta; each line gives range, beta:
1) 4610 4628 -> 8.7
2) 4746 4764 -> 8.4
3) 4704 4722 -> 8.3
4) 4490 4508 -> 8.1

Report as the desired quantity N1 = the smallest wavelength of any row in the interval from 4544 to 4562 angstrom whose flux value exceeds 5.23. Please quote 4558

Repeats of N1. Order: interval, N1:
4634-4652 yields 4636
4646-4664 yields 4651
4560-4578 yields 4561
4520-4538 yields 4522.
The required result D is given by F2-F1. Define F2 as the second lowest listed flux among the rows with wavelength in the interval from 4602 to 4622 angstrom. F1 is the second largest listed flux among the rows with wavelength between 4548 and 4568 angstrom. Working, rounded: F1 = 5.48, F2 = 5.32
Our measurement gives -0.2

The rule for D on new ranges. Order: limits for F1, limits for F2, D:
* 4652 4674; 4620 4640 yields -0.2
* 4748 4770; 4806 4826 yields 0.0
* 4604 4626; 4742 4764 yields -0.5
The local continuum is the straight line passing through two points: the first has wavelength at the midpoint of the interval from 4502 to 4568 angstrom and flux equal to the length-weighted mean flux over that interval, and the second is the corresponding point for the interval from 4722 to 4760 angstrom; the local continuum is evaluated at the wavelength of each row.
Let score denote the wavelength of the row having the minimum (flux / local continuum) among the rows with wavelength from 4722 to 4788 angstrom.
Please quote 4768 angstrom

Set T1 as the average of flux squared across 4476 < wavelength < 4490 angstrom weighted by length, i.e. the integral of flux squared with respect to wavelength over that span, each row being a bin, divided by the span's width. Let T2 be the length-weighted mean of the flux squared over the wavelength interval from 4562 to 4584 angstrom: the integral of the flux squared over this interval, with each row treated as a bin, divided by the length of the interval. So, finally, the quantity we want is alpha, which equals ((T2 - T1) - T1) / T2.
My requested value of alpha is -0.7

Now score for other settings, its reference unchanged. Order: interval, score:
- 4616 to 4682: 4669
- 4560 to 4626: 4582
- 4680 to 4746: 4705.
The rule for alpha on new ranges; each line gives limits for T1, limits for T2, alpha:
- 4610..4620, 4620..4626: -1.1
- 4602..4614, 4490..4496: -1.6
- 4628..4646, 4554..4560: -1.3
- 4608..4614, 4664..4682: -1.3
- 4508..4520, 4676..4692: -0.9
